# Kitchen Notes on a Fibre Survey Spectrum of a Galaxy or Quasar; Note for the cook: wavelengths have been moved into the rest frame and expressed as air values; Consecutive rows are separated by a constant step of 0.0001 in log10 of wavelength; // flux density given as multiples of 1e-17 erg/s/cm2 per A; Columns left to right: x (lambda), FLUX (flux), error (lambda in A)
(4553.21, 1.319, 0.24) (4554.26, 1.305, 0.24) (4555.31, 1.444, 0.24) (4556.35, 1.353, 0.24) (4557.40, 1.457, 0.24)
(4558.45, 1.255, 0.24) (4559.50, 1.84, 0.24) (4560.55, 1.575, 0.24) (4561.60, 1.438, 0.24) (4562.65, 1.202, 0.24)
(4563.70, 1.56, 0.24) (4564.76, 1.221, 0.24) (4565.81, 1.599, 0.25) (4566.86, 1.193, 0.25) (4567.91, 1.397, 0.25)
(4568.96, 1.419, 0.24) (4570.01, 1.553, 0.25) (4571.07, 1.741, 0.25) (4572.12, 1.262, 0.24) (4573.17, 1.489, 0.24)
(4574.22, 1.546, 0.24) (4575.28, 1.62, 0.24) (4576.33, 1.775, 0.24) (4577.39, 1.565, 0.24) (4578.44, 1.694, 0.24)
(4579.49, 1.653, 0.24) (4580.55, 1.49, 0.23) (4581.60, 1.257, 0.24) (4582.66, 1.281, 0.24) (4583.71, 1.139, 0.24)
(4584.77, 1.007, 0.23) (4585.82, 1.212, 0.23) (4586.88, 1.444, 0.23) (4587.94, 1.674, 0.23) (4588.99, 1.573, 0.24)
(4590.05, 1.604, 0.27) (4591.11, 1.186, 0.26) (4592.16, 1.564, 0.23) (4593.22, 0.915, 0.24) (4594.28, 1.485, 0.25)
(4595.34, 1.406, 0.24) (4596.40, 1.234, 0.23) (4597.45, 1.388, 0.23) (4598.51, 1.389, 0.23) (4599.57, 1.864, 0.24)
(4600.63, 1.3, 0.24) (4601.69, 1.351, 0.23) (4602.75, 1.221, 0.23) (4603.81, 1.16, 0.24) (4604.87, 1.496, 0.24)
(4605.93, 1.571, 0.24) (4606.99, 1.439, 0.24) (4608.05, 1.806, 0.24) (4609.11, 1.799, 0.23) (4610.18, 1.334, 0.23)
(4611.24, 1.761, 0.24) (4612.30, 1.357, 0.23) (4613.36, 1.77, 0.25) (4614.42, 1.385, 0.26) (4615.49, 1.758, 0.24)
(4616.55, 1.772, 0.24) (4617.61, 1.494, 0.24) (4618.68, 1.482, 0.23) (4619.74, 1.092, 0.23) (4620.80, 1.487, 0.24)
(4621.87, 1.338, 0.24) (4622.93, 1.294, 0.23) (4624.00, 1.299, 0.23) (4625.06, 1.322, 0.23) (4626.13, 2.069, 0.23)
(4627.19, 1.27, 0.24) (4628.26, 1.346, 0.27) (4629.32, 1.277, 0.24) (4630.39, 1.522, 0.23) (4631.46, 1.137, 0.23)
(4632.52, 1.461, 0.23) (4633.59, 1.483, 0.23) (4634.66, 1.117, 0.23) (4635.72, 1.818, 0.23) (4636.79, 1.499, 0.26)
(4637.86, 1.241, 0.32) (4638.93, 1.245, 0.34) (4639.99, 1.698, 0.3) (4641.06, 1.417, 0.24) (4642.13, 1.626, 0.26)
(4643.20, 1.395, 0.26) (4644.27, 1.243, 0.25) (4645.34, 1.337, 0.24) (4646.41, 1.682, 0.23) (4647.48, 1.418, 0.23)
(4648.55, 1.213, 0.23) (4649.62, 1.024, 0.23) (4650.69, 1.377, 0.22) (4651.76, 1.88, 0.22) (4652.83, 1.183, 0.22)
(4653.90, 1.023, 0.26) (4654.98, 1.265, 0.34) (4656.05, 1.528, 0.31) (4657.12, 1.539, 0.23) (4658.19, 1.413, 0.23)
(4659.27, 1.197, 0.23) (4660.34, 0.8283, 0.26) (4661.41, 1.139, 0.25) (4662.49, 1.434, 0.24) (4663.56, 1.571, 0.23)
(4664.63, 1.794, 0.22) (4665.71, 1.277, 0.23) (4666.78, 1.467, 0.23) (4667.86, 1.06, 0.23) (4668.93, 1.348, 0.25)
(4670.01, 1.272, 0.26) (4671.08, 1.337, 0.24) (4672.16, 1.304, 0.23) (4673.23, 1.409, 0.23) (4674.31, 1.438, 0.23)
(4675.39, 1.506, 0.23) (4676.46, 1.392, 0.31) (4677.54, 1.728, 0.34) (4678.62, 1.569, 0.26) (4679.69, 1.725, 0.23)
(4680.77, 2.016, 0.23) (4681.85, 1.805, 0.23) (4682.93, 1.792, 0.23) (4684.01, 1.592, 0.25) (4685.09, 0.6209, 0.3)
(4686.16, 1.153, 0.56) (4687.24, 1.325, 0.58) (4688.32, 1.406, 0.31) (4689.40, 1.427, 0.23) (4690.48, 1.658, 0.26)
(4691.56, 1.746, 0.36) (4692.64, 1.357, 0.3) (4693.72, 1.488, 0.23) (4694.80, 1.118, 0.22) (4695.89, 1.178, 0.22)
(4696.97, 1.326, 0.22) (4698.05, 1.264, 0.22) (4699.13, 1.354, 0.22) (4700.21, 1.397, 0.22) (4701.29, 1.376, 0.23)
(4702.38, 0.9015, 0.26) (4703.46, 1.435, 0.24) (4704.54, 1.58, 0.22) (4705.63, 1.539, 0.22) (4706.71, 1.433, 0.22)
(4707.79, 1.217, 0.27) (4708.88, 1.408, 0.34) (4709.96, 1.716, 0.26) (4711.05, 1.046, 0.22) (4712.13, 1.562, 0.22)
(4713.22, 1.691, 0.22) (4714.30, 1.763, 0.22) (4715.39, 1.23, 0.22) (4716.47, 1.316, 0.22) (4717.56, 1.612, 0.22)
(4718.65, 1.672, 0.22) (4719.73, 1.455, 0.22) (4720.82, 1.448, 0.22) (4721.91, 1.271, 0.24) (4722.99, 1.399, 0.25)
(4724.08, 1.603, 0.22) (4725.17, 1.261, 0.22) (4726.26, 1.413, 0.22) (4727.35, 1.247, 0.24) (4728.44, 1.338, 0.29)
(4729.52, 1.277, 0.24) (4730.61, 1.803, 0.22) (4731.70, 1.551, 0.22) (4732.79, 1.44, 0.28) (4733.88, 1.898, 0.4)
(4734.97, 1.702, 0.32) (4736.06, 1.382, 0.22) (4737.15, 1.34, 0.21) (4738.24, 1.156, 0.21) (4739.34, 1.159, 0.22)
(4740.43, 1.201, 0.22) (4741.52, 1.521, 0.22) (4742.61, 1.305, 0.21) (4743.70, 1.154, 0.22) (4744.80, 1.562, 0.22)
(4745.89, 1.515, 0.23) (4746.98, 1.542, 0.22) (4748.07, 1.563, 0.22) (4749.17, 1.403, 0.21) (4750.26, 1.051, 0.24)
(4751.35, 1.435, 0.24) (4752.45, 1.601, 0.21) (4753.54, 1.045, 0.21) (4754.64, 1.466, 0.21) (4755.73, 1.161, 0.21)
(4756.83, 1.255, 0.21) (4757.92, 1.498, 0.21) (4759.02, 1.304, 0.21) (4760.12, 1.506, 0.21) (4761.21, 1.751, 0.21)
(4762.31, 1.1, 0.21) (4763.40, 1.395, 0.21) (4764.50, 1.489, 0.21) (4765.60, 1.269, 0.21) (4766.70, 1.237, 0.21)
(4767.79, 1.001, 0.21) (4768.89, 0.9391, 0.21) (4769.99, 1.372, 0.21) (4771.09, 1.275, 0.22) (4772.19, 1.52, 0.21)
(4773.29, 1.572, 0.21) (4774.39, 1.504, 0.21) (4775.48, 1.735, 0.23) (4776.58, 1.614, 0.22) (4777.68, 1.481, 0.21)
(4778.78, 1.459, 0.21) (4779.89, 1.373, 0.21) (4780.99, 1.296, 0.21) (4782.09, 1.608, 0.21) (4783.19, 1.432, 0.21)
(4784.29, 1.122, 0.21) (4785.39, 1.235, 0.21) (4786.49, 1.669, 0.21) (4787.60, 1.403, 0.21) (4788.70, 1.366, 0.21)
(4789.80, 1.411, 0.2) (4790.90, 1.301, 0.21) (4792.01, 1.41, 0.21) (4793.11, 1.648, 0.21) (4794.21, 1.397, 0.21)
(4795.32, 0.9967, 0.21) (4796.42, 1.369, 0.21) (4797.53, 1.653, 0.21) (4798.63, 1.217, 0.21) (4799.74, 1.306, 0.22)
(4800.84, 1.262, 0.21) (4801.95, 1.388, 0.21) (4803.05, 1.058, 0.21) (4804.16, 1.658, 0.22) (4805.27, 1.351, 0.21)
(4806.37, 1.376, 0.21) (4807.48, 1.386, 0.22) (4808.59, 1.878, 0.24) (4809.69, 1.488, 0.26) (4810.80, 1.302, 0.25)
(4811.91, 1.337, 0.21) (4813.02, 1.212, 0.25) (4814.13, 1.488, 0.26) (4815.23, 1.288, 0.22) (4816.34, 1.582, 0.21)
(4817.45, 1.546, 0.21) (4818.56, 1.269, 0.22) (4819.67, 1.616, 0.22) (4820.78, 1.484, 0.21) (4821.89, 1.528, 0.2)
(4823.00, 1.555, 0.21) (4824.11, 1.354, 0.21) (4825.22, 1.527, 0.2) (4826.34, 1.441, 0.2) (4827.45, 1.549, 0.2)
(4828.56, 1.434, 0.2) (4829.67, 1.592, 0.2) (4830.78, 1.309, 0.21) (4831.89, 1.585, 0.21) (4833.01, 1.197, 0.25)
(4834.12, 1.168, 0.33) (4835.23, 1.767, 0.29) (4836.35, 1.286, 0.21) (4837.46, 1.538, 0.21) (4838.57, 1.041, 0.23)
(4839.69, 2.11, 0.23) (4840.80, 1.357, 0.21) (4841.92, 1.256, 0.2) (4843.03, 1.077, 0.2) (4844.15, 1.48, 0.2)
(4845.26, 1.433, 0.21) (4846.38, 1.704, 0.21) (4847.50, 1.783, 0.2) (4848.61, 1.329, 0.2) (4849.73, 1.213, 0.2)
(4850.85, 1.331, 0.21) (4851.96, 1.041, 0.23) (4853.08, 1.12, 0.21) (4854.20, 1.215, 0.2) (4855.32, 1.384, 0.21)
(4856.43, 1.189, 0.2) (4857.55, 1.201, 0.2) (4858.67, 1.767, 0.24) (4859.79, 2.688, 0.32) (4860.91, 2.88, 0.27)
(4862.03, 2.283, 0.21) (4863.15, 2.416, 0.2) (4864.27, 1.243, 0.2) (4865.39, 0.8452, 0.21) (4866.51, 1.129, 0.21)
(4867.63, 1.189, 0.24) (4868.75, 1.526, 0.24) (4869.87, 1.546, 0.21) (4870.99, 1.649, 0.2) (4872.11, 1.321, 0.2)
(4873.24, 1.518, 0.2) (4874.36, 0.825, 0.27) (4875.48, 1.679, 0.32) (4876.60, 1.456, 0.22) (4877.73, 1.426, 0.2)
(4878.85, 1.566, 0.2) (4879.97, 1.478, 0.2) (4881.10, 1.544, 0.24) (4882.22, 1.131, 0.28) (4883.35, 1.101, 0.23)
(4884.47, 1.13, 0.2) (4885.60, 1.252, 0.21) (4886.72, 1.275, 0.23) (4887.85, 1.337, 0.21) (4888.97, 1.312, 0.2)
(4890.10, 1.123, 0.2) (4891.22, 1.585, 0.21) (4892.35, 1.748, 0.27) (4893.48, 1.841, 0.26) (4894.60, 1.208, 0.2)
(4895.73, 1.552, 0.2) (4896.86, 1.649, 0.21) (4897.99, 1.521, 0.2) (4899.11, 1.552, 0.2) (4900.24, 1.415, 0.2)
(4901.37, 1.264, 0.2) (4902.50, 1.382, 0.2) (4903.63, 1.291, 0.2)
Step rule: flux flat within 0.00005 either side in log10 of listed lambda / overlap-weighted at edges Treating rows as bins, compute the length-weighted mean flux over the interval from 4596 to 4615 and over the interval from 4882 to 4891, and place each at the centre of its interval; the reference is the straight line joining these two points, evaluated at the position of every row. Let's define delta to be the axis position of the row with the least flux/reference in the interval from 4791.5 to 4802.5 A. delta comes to 4795.32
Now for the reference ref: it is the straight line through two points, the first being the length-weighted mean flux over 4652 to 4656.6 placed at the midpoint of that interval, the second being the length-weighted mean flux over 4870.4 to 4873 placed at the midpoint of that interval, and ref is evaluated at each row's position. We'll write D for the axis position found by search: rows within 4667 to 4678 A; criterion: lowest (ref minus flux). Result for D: 4677.54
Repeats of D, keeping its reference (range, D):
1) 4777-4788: 4786.49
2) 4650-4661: 4651.76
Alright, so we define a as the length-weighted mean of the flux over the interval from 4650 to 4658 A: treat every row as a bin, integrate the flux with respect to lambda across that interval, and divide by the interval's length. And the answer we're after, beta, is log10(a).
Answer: 0.144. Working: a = 1.39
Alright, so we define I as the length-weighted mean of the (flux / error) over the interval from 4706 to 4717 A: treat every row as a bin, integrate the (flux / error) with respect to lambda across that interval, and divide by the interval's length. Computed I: 6.1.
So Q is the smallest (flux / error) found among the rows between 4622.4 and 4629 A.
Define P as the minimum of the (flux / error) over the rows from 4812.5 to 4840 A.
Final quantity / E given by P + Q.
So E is 8.5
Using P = 3.5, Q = 4.99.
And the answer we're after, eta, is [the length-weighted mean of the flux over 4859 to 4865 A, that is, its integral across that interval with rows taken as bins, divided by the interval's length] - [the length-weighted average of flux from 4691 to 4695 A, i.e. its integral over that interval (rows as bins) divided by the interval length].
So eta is 0.78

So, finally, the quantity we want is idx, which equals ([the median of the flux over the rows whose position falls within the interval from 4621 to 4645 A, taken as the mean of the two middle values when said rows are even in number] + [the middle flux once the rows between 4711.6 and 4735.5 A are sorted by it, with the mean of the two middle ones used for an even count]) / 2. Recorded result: 1.40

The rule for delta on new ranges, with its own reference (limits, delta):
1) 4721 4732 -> 4727.35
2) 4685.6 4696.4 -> 4694.80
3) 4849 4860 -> 4851.96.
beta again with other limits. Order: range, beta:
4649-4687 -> 0.146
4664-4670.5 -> 0.138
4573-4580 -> 0.212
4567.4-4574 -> 0.171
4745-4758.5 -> 0.141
